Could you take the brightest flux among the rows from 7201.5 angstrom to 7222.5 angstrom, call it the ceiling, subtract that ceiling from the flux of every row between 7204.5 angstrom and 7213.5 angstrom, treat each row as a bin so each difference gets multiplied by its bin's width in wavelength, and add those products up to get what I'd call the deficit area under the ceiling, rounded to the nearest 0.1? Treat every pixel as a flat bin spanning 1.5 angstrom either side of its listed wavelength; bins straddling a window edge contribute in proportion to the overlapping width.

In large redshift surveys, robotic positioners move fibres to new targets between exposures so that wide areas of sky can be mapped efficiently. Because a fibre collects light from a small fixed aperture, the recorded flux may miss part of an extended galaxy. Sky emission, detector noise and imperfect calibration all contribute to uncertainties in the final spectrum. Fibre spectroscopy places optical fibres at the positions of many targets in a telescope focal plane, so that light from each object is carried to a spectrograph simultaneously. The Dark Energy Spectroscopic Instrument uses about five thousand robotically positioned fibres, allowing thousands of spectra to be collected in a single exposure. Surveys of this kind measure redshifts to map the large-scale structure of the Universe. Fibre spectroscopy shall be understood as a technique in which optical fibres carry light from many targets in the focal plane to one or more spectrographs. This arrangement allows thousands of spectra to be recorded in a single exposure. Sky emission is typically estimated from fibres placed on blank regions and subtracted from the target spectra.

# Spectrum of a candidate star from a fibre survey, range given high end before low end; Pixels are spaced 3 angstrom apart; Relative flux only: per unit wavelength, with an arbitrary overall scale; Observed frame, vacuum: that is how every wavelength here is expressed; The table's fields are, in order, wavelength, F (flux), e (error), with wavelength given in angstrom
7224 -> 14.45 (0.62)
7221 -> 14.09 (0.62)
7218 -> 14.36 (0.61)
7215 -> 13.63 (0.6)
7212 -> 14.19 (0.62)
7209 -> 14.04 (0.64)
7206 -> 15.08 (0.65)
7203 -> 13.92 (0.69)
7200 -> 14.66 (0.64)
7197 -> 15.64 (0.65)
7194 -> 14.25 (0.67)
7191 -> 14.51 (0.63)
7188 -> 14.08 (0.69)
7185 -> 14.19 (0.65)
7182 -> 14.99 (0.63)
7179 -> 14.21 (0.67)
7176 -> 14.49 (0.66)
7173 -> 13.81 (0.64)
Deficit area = -5.8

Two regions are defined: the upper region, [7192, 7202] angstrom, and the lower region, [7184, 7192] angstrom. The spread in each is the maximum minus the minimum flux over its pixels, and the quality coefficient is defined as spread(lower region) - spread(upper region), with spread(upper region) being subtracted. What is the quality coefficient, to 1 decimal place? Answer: -1.0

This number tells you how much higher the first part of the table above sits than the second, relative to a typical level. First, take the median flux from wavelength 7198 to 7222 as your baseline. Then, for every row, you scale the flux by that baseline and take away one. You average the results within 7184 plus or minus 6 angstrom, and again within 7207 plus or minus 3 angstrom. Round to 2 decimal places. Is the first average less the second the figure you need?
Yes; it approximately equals -0.01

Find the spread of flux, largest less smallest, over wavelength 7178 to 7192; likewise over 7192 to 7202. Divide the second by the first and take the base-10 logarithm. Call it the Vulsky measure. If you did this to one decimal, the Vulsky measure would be 0.2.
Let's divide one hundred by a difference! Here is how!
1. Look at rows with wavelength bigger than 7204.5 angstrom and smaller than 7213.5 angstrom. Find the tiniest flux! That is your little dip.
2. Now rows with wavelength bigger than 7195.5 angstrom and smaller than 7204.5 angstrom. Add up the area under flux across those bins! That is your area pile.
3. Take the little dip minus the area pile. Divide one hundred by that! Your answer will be -0.843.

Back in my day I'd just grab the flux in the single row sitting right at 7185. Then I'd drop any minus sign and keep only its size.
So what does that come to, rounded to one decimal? 14.2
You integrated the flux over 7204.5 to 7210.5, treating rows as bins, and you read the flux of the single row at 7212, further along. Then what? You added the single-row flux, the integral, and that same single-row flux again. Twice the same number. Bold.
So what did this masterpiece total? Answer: 116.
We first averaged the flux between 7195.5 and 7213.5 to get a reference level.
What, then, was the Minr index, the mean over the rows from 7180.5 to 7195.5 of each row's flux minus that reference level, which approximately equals -0.18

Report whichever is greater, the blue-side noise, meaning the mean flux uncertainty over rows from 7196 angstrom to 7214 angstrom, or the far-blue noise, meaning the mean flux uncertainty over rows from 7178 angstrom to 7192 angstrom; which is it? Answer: 0.654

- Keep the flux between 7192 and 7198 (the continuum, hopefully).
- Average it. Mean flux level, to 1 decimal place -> 14.9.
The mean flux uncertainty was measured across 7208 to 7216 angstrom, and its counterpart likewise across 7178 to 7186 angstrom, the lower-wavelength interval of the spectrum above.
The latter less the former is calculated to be 0.03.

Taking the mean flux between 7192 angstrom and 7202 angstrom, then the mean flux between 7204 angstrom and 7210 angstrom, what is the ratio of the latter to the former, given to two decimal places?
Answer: 0.98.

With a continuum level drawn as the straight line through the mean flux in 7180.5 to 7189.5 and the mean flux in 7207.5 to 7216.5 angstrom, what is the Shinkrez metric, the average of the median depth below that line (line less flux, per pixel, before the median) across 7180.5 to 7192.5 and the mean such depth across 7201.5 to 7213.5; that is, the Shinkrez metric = -0.13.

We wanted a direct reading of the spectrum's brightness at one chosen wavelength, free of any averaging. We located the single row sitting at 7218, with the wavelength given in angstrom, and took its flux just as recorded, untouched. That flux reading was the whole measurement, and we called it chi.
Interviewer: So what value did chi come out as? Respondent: 14.36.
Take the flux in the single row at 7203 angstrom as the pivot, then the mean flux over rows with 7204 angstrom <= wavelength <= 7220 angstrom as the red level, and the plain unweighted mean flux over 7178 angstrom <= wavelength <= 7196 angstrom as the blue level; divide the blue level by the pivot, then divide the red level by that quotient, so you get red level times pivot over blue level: 13.8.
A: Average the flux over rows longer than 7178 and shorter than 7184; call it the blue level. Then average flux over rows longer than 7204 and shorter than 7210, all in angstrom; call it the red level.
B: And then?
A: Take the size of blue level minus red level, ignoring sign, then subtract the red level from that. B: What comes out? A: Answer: -14.5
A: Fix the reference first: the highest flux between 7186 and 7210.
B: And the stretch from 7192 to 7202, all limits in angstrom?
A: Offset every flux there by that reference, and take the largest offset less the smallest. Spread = 1.39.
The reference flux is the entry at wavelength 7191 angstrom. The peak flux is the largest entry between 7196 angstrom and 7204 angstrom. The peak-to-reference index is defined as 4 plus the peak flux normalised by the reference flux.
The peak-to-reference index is 5.08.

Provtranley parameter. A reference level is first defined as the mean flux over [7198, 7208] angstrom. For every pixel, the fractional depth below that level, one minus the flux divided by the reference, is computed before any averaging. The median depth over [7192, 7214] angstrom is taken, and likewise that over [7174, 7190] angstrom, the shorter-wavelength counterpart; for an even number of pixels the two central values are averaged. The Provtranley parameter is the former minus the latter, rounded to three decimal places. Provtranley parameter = -0.003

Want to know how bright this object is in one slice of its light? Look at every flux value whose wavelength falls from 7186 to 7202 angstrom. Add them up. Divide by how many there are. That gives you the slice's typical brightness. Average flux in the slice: 14.6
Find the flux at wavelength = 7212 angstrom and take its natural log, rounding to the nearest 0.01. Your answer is 2.65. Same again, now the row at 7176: 2.67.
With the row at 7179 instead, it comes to 2.65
